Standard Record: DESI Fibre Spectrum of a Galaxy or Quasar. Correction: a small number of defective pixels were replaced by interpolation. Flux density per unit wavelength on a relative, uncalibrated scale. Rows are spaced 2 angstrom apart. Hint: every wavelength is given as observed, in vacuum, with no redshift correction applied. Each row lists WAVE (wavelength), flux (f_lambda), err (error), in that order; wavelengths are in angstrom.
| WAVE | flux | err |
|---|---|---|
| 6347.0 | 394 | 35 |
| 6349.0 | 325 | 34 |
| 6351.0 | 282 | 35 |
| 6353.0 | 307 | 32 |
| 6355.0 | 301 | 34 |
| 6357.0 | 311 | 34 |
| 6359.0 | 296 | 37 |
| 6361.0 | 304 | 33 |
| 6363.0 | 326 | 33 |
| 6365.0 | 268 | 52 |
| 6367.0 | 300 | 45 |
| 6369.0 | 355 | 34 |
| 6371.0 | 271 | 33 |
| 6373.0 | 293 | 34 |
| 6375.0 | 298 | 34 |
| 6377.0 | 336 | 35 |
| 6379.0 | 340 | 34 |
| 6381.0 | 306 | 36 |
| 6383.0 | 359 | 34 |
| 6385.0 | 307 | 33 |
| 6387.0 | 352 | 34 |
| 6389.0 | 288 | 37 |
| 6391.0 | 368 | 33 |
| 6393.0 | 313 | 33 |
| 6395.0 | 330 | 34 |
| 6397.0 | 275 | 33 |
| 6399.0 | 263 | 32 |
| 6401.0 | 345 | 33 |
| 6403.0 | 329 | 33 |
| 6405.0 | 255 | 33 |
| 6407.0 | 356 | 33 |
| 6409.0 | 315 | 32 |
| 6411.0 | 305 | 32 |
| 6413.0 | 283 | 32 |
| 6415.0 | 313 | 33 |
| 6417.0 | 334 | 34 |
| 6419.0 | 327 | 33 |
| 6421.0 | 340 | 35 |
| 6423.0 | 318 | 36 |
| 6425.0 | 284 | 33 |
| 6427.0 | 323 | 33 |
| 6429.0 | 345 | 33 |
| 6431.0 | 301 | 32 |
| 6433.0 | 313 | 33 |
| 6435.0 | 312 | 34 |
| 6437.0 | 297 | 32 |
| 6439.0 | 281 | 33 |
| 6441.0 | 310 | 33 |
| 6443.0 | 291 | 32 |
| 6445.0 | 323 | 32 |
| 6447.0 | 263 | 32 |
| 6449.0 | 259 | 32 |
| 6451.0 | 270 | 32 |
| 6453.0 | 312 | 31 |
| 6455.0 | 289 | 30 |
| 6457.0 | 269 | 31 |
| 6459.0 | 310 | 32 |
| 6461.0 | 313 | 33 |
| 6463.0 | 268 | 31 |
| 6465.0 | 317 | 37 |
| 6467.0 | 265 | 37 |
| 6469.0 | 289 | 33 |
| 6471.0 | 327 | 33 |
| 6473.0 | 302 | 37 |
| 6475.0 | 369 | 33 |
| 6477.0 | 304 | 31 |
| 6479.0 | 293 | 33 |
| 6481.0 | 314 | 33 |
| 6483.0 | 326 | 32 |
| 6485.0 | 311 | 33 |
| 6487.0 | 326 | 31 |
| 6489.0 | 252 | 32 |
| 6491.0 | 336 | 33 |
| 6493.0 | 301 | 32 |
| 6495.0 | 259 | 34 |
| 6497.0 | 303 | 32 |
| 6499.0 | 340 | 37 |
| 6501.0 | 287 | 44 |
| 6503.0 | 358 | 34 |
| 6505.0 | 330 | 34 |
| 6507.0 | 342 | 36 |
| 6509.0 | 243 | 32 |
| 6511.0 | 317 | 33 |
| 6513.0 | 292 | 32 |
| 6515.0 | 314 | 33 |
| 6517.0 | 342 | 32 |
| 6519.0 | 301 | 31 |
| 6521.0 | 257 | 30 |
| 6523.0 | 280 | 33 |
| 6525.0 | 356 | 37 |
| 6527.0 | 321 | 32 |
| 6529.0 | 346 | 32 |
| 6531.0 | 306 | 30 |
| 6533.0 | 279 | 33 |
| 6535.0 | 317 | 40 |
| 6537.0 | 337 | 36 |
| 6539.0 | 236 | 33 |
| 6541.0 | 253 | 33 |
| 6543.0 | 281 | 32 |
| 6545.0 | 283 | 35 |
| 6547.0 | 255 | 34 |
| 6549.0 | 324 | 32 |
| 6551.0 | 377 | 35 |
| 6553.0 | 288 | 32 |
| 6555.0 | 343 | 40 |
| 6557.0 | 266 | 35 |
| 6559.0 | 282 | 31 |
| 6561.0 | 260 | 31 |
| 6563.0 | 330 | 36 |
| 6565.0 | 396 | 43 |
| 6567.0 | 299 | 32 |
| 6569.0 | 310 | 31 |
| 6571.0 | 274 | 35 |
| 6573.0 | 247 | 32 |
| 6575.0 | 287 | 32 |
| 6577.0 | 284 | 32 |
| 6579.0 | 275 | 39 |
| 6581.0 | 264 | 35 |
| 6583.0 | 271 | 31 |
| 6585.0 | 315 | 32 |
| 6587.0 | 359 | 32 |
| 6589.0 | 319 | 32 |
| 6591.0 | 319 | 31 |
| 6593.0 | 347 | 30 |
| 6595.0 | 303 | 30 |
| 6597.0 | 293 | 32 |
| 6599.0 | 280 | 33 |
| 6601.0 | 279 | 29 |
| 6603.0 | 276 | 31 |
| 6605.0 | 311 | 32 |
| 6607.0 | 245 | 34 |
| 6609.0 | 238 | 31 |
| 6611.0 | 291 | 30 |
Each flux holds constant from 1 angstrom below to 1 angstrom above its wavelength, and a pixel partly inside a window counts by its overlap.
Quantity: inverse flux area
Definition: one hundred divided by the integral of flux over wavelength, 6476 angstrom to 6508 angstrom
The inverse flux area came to 0.0100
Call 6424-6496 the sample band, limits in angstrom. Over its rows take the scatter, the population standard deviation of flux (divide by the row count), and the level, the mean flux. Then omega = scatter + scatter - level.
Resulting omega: -248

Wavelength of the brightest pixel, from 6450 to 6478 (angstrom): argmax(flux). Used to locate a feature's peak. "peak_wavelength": 6475.0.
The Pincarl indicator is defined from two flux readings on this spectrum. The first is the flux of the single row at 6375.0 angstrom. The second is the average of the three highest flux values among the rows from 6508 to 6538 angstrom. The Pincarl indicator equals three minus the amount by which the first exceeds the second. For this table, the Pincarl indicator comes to 53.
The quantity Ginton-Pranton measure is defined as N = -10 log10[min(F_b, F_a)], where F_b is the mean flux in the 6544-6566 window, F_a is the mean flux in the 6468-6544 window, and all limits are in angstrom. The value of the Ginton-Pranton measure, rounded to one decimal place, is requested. -24.9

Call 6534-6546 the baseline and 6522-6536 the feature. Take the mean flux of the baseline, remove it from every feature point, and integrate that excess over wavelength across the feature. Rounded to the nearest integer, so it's 427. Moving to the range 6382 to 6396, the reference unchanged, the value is 651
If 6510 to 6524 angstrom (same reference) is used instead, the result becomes 223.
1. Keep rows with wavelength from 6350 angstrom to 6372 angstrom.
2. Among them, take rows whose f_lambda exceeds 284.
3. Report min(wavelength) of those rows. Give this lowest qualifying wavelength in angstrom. 6353.0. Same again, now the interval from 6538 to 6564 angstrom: 6549.0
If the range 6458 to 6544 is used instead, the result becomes 6459.0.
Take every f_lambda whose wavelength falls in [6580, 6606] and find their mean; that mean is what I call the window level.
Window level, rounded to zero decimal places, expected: 303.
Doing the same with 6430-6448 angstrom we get 299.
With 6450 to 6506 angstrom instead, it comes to 305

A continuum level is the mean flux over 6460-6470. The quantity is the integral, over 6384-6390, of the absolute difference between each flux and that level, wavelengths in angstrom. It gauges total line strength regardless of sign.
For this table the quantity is 161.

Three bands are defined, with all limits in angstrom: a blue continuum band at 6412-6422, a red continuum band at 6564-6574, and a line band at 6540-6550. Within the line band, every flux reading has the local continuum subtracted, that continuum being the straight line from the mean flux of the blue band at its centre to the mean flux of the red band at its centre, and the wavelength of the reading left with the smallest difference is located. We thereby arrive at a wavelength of 6541.0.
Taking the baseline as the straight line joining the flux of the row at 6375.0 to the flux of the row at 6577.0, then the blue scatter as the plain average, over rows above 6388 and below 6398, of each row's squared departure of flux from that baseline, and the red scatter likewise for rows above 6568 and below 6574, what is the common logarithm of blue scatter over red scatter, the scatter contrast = 0.29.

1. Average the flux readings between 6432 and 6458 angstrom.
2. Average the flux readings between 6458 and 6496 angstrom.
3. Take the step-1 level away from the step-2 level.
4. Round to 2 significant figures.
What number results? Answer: 13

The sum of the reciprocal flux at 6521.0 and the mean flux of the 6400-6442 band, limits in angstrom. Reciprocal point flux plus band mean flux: 314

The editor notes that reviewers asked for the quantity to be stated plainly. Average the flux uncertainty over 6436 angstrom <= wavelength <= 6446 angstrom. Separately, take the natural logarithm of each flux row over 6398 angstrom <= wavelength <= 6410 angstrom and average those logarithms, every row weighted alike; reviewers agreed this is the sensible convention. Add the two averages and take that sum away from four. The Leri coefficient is -34.1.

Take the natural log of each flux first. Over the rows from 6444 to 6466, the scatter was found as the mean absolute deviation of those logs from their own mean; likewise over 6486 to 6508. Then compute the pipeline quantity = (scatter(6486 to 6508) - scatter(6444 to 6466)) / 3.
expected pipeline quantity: 0.0058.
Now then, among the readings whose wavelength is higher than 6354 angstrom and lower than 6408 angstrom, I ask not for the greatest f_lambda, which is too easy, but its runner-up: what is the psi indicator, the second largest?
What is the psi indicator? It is 359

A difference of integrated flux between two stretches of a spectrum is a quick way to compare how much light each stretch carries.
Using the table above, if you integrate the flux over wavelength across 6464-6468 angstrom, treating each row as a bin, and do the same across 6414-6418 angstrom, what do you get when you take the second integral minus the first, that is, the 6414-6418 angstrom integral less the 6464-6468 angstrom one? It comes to 130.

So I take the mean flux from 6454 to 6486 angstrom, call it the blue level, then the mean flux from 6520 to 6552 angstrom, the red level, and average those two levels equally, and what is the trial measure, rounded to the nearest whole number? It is 302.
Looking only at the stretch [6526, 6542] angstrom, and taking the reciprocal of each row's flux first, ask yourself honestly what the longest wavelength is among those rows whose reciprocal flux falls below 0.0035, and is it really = 6537.0 angstrom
